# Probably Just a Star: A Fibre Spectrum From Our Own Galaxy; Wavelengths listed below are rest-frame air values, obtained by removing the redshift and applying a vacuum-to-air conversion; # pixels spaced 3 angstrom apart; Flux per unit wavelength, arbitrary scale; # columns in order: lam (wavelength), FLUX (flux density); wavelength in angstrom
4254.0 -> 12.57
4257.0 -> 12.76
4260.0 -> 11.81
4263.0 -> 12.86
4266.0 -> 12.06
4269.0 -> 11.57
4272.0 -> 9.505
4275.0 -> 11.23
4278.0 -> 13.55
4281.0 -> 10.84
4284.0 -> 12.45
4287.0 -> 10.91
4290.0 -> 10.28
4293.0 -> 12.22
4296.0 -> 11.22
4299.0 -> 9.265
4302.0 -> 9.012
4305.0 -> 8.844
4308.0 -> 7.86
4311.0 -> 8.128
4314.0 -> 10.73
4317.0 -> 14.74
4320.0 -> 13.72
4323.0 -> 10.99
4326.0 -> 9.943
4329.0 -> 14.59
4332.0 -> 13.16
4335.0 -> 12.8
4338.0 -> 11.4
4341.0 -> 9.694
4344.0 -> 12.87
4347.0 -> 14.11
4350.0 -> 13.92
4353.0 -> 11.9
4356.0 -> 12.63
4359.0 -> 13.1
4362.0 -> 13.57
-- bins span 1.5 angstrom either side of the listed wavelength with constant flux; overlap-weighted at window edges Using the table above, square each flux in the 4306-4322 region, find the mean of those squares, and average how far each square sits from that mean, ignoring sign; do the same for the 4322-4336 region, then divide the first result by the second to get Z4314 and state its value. 1.7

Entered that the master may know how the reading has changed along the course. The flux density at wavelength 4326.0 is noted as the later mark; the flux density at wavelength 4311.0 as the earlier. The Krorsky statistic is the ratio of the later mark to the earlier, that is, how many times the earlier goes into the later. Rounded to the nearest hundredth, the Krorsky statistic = 1.22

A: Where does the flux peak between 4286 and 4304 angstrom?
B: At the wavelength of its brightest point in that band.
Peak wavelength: 4293.0 angstrom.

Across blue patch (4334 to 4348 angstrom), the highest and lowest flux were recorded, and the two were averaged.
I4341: 11.9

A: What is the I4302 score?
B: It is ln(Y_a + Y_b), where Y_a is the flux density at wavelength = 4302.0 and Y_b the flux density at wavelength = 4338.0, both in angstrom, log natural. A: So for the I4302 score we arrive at 3.02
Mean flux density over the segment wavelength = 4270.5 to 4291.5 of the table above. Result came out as 11.3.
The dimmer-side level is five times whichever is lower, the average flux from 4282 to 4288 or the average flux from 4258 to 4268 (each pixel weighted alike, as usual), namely 58.4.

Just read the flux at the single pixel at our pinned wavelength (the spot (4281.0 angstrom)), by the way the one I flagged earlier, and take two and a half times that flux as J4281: 27.1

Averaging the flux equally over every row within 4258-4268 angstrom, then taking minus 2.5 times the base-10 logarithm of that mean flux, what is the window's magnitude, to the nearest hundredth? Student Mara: -2.72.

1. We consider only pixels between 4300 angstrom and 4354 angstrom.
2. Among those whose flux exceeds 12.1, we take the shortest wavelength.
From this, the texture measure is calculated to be 4317.0 angstrom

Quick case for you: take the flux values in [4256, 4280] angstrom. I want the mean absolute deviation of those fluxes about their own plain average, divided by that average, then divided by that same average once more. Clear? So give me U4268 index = 0.0063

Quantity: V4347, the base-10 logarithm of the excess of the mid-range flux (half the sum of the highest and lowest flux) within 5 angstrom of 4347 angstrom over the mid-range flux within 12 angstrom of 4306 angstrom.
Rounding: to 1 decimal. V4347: 0.3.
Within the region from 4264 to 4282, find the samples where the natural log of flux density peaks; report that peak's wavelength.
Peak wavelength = 4278.0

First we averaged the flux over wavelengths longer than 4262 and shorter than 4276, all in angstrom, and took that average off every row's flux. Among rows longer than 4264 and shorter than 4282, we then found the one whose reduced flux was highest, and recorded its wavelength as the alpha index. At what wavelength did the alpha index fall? 4278.0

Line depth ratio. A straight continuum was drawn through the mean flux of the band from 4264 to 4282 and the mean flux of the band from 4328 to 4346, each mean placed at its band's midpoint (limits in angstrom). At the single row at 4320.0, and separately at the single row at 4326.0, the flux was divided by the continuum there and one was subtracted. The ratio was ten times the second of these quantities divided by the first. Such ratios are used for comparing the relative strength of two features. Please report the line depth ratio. -15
